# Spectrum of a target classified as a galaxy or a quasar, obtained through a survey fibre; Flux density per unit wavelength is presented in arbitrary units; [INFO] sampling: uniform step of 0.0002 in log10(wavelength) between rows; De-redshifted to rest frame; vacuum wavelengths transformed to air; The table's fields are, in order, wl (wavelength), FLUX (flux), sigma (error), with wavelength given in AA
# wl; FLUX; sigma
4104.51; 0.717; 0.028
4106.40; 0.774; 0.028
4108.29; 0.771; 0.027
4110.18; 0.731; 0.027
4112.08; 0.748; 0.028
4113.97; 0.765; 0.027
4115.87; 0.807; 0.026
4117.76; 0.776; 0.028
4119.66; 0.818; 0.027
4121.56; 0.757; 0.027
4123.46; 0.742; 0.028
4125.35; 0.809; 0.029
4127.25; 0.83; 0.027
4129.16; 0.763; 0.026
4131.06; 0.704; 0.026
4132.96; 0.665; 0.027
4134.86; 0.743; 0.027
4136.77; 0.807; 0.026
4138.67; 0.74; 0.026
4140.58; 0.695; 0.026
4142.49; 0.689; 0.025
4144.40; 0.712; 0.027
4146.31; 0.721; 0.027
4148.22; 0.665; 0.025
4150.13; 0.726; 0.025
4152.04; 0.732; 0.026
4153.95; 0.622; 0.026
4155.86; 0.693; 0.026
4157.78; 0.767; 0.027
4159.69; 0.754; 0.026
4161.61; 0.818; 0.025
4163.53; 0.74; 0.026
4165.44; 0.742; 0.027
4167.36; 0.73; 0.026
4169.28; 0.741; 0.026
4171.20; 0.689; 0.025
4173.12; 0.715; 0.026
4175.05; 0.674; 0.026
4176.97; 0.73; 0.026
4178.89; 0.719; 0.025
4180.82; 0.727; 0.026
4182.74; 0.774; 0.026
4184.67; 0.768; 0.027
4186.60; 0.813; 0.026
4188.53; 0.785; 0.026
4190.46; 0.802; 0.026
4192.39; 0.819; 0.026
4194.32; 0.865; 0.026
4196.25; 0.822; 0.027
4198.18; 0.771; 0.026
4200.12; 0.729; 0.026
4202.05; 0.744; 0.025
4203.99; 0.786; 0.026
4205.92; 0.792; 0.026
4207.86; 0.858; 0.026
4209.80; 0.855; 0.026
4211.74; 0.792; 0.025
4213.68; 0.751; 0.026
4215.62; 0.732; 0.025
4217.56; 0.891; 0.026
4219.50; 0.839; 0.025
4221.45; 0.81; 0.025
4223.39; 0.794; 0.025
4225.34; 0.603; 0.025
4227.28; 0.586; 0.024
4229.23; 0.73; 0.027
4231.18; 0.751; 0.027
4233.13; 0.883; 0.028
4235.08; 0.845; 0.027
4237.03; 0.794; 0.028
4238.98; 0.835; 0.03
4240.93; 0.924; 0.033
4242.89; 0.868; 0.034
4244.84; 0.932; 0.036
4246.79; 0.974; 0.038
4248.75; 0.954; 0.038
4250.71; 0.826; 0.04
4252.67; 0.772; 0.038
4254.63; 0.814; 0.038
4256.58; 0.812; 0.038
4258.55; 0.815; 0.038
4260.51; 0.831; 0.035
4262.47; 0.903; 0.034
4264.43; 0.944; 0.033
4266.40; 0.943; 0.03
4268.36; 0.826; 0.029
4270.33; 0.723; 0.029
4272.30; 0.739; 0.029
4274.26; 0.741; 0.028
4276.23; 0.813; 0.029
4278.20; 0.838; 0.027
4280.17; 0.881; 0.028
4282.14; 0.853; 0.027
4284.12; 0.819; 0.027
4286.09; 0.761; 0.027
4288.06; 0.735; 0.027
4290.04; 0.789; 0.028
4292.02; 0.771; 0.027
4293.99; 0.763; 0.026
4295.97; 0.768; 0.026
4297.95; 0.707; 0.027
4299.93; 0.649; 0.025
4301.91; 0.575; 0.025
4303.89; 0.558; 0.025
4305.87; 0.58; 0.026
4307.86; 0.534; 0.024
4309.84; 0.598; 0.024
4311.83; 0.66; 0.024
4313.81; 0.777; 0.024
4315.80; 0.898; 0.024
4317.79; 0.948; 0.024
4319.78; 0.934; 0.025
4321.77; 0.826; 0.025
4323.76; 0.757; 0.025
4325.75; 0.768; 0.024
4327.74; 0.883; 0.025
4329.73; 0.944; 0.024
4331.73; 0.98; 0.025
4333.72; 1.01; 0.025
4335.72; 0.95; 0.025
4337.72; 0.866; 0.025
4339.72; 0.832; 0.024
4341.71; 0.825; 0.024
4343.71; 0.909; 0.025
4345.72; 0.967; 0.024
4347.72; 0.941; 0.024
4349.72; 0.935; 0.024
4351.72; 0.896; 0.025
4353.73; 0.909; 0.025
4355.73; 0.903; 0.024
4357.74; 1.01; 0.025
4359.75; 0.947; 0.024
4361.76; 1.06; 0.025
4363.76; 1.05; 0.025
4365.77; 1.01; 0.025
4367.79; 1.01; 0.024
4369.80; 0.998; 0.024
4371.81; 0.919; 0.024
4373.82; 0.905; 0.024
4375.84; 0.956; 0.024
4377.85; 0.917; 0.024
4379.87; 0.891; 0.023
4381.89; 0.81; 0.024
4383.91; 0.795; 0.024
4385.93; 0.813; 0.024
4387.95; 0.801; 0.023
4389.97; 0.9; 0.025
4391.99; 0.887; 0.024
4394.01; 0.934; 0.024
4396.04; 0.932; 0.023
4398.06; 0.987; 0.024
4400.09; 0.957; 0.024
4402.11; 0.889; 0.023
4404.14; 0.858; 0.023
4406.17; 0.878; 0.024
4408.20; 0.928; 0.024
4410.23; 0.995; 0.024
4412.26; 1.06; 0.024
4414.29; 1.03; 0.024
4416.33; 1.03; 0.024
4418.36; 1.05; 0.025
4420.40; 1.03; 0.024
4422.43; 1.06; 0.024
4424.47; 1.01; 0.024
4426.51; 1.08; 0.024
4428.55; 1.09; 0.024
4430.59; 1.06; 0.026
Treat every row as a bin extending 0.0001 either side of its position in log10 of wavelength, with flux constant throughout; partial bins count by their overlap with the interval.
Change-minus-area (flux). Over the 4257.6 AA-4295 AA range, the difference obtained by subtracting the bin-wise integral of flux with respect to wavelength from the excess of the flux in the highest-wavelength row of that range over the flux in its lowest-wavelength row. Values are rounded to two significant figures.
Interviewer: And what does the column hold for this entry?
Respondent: -31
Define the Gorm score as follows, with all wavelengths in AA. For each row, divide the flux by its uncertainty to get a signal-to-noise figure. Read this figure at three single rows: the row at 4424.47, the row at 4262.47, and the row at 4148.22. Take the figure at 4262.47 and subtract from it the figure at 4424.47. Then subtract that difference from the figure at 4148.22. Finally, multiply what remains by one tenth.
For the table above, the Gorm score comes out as 4.2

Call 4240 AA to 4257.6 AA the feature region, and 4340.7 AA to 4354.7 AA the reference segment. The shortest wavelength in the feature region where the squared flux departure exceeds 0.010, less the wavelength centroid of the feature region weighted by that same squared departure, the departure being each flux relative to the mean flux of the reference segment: 0.2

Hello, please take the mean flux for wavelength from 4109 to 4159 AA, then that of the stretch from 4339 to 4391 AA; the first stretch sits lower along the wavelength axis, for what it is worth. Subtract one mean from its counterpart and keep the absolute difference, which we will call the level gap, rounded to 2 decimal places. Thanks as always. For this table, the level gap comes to 0.18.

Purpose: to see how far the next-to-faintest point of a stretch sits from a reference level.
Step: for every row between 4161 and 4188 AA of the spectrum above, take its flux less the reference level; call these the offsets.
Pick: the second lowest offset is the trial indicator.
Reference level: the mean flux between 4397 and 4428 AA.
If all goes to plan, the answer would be -0.30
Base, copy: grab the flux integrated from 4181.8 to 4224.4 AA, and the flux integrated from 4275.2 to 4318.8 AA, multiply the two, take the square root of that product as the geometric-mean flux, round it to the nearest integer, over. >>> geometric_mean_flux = 33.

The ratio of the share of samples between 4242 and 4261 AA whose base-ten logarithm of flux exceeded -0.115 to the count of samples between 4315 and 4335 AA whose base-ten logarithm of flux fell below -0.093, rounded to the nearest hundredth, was 0.50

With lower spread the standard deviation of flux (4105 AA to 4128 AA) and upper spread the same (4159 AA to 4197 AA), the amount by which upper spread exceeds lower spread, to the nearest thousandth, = 0.018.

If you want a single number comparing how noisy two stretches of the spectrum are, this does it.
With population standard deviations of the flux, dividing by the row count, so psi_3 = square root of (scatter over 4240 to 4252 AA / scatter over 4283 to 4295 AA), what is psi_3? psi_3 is 1.4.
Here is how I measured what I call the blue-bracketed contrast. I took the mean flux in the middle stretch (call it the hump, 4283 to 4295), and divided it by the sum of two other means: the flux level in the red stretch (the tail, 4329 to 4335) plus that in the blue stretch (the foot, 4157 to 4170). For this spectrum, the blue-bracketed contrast 0.446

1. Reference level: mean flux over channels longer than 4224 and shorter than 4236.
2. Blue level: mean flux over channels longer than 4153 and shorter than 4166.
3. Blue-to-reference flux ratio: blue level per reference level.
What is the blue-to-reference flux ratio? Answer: 1.00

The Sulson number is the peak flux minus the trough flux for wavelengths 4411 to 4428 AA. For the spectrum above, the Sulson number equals 0.07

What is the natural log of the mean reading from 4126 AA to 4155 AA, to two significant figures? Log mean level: -0.33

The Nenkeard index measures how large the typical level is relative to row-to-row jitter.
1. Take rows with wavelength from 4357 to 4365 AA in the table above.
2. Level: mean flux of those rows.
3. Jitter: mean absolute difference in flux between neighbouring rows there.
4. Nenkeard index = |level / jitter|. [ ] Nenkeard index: 16.4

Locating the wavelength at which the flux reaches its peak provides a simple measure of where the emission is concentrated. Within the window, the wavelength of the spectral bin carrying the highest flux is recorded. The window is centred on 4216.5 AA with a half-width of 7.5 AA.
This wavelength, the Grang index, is 4217.56 AA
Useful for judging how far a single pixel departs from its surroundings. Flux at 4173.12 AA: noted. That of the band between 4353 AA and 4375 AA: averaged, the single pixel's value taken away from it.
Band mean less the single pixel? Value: 0.26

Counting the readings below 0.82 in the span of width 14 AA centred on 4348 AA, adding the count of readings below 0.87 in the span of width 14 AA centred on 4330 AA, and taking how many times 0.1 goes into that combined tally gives 20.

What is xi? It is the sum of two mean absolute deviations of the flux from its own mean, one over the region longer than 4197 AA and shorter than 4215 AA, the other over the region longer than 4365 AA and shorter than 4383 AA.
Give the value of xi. 0.086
